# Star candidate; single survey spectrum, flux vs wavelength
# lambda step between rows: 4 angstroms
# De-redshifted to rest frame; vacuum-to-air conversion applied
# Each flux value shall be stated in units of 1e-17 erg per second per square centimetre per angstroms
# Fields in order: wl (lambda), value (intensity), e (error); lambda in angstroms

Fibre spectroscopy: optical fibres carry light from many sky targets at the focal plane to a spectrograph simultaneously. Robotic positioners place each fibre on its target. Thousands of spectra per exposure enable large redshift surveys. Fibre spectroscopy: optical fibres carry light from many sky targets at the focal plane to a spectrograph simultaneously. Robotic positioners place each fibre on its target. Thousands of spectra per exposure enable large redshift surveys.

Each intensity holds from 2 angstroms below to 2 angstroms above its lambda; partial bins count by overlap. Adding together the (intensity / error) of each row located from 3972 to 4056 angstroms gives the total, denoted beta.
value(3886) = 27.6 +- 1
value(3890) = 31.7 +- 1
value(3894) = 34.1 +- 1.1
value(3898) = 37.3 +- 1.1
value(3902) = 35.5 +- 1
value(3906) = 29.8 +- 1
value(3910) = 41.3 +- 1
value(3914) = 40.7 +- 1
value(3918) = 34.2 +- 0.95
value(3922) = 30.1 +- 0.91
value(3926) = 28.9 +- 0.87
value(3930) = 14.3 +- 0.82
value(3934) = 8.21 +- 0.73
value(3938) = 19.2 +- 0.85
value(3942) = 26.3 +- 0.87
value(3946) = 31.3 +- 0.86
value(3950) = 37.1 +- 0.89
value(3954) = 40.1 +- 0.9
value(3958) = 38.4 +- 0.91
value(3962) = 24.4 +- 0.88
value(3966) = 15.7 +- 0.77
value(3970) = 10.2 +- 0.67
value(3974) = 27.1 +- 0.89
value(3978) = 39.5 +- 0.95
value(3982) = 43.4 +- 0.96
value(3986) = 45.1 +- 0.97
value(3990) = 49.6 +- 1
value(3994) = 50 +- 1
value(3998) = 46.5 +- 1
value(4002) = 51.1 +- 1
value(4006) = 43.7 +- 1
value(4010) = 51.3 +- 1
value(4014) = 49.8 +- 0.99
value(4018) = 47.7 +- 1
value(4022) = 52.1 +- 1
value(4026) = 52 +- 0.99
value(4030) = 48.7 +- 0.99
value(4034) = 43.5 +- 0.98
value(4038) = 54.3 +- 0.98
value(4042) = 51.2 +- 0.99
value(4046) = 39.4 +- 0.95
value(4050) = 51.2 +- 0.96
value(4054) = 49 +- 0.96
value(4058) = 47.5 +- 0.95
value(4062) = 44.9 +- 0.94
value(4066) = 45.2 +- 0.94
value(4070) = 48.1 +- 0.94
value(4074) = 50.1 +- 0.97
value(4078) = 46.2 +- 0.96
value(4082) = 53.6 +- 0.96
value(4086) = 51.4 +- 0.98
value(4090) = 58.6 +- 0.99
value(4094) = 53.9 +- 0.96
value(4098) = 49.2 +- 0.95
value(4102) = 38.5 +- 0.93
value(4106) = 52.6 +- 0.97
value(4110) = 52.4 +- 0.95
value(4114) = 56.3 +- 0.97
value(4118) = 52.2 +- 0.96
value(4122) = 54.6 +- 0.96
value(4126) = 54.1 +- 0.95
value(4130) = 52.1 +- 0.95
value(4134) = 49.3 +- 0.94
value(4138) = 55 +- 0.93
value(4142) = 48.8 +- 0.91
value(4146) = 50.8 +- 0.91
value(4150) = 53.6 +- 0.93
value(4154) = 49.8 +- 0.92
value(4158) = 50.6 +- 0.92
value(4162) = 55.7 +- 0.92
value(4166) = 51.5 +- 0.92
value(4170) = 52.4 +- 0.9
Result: 1005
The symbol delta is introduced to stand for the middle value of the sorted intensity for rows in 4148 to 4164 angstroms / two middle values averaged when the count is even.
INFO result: 52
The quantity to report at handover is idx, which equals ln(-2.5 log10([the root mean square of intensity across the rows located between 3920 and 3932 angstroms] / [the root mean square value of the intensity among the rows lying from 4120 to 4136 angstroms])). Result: -0.24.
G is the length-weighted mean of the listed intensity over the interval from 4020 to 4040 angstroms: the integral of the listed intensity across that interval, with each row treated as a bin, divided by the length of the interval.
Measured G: 50.1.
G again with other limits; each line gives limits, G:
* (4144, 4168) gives 52.0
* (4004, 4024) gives 48.9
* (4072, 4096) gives 52.3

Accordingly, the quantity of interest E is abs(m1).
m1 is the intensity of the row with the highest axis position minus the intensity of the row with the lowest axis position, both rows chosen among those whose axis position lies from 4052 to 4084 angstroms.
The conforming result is 4.6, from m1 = 5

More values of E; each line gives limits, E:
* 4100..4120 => 13.7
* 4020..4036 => 8.6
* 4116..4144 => 3.4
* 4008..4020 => 3.6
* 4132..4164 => 6.4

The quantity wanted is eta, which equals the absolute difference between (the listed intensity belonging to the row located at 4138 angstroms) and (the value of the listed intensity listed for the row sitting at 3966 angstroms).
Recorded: 39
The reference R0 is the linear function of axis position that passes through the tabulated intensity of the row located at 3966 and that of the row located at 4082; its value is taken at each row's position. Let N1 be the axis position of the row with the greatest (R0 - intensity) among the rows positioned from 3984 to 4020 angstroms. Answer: 4006 angstroms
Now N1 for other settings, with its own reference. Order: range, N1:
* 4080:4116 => 4102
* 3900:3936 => 3934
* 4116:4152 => 4142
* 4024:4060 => 4046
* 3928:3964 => 3934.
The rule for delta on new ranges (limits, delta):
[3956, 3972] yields 20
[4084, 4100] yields 53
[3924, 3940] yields 17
